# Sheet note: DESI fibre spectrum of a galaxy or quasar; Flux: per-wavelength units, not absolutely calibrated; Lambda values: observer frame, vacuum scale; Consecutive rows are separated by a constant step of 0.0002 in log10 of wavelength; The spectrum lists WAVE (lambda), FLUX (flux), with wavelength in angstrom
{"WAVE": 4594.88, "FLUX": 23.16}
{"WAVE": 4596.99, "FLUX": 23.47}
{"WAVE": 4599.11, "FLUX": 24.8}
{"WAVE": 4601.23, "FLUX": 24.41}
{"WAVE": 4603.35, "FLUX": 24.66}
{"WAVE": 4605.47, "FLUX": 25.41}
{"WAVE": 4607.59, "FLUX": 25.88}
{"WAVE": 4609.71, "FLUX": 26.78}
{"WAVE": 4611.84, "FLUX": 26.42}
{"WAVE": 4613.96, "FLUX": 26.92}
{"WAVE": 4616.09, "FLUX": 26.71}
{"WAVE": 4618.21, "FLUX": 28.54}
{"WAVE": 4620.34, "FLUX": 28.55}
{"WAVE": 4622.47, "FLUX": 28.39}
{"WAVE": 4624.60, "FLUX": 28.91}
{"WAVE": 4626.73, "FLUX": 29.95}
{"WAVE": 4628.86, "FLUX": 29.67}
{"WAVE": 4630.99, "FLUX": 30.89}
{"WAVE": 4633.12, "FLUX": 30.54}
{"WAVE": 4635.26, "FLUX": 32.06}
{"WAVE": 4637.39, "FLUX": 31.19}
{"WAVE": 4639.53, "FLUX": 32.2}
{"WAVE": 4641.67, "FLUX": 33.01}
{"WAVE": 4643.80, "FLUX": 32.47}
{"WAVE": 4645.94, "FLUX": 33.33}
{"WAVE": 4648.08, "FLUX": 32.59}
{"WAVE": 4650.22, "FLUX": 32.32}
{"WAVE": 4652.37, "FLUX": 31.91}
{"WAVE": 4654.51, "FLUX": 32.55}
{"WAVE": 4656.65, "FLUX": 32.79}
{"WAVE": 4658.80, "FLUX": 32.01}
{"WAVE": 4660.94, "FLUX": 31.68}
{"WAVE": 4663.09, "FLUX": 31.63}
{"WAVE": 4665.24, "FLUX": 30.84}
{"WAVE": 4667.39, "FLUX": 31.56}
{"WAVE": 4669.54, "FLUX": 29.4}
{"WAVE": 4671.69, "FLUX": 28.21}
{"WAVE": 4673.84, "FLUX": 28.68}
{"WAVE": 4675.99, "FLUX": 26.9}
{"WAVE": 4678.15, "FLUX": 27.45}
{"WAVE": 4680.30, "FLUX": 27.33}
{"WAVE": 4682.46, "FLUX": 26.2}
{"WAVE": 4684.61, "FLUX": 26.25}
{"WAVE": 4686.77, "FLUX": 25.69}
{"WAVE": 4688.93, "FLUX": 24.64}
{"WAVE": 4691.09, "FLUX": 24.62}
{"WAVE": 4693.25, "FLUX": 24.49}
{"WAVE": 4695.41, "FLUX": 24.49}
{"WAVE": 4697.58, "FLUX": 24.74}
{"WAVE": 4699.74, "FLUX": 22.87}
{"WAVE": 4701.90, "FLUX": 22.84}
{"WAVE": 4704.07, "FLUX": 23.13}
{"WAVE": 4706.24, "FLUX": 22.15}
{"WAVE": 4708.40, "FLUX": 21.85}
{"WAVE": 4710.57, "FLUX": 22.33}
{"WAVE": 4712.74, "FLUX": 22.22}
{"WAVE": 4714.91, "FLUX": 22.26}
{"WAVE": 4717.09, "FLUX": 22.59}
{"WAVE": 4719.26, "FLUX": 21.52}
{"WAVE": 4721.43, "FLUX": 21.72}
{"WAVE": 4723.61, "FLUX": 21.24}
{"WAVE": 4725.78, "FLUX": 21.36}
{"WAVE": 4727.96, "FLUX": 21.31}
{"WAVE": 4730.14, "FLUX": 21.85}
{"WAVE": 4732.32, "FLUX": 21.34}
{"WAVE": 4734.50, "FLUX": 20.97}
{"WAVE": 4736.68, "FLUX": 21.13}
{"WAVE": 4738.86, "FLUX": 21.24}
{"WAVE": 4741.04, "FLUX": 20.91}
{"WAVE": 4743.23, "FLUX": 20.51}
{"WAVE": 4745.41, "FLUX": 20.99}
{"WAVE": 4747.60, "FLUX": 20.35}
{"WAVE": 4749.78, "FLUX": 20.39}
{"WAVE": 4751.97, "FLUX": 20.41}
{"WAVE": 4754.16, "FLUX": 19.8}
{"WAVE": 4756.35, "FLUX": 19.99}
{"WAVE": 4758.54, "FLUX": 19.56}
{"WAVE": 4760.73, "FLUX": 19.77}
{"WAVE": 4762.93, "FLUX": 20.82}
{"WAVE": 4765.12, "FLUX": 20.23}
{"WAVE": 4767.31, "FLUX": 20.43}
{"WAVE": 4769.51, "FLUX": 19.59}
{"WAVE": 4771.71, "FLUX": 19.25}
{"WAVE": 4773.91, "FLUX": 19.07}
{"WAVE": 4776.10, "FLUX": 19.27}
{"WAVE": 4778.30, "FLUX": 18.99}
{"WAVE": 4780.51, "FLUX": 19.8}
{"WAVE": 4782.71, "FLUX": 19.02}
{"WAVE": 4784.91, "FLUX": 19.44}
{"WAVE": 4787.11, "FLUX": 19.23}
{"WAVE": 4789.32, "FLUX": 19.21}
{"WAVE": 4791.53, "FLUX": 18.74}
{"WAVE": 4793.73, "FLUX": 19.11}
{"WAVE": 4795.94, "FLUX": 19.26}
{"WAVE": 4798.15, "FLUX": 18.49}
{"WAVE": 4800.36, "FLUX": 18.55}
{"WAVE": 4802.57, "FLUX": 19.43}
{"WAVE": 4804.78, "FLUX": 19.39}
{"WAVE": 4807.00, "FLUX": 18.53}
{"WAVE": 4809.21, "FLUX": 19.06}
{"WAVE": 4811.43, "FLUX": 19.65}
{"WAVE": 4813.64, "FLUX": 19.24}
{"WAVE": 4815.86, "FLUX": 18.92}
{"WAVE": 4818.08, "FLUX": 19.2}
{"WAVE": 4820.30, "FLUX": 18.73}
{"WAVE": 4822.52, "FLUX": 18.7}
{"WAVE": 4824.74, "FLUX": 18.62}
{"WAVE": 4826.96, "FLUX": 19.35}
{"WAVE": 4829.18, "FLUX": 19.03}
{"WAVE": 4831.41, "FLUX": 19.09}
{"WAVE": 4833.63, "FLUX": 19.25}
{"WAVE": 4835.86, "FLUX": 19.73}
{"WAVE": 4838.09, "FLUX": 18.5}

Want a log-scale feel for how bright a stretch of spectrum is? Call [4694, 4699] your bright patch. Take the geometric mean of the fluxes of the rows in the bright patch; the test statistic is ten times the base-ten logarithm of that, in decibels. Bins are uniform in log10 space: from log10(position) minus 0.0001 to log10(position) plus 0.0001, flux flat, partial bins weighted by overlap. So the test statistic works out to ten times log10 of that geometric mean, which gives 13.9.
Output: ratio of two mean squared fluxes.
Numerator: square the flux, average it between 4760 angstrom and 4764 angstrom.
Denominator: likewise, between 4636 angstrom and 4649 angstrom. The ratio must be 0.4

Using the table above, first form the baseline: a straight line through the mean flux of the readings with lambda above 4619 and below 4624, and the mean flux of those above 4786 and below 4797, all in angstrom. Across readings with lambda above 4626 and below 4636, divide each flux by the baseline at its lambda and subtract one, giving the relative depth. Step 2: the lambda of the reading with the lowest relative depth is 4628.86 angstrom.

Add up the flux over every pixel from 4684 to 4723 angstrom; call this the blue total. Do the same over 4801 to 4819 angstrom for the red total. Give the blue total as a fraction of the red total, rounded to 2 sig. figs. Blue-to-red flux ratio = 2.7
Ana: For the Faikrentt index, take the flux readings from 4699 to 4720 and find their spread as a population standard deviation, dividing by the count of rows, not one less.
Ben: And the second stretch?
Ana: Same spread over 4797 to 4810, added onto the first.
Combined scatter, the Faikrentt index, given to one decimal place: 0.9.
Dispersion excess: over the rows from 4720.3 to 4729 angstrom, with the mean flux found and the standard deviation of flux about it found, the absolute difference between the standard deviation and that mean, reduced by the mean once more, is -0.2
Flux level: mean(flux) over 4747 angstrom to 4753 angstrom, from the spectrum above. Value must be 20.4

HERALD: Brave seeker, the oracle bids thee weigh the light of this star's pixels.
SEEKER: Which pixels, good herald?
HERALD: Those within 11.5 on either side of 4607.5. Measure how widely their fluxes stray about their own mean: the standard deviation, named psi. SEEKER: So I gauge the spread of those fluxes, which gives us 1.4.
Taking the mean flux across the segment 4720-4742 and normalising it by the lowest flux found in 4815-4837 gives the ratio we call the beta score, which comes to 1.1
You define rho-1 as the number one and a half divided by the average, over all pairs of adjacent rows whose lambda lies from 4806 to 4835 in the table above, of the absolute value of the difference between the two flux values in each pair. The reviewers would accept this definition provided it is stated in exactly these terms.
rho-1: 4.5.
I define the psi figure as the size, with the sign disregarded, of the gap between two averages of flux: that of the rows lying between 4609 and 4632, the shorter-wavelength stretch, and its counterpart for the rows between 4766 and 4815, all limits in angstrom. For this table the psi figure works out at 9.1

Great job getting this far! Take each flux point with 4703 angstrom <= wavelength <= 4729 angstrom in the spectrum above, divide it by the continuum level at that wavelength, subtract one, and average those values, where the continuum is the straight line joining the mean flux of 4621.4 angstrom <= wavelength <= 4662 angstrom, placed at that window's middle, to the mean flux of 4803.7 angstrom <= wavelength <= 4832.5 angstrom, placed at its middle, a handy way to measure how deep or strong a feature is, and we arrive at -0.163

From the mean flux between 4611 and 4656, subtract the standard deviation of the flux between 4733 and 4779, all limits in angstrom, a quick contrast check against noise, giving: 30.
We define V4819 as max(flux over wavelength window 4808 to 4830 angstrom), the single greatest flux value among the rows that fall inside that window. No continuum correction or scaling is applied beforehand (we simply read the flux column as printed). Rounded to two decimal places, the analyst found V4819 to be 19.65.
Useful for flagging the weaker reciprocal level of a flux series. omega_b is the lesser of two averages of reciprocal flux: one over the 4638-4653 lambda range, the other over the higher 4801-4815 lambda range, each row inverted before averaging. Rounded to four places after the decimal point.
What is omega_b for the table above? 0.0307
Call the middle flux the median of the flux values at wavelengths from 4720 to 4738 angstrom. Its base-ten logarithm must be 1.33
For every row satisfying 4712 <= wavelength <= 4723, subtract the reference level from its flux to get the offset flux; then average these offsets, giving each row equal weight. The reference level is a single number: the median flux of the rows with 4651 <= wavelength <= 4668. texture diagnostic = -10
